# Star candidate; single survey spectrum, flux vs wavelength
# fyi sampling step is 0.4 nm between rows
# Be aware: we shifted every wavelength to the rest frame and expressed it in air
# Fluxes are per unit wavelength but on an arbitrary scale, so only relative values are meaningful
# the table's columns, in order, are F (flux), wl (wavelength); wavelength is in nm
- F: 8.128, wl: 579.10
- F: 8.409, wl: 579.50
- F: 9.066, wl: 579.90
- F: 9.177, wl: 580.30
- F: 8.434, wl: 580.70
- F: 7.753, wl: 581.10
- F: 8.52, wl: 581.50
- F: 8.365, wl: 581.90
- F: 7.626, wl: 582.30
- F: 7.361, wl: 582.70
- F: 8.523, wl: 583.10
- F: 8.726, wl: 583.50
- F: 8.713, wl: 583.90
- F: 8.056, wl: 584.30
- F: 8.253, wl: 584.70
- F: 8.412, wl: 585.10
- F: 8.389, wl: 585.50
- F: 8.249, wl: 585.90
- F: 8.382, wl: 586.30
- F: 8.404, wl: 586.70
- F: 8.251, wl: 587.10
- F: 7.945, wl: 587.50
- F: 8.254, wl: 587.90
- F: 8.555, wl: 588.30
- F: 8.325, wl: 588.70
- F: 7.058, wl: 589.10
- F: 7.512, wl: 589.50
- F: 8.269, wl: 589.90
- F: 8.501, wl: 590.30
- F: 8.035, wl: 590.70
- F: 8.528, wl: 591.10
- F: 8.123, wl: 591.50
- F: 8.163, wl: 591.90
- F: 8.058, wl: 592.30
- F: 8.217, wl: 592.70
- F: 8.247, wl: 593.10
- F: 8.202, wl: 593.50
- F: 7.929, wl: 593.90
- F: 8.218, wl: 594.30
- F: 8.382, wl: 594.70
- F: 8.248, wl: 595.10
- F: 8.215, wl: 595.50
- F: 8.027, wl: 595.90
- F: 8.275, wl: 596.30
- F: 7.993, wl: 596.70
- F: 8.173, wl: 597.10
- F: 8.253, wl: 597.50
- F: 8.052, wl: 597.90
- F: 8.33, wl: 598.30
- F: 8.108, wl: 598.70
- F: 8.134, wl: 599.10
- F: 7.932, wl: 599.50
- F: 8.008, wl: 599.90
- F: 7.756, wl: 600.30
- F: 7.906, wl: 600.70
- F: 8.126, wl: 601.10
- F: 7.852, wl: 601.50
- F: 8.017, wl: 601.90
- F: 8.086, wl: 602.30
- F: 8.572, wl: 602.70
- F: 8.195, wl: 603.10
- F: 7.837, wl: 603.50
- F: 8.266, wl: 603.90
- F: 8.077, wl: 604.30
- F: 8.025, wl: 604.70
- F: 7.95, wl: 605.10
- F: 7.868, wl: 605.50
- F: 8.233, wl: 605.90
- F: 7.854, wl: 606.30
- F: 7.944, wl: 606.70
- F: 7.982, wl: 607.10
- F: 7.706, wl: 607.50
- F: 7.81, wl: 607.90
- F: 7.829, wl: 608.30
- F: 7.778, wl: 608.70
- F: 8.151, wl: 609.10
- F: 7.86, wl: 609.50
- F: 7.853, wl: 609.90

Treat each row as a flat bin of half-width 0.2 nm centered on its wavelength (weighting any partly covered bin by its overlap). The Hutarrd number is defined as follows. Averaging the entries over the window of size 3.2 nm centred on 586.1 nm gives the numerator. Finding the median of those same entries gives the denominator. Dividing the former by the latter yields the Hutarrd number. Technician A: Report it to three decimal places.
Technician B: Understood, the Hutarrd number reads 0.996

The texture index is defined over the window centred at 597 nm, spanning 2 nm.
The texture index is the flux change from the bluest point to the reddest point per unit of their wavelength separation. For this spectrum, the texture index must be -0.14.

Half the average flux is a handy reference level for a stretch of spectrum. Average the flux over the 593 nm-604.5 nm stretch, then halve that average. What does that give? 4.06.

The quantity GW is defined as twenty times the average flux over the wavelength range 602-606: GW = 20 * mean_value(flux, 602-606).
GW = 162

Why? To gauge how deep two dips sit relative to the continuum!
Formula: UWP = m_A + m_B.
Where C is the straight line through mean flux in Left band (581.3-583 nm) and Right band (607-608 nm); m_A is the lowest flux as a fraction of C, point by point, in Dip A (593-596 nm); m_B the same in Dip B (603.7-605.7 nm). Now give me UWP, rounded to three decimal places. 2.006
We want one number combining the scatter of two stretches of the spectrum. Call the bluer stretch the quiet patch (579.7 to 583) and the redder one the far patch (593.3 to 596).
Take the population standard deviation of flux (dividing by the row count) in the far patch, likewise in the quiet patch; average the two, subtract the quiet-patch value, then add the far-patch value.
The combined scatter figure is -0.10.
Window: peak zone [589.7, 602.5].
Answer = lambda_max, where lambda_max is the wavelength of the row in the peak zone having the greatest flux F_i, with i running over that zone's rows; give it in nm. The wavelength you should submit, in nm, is 591.10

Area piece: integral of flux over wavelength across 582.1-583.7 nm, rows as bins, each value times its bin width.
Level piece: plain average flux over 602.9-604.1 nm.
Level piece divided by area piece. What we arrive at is 0.6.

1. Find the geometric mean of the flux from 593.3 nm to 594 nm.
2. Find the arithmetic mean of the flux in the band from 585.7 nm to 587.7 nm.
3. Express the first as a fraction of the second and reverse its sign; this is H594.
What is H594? -0.98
